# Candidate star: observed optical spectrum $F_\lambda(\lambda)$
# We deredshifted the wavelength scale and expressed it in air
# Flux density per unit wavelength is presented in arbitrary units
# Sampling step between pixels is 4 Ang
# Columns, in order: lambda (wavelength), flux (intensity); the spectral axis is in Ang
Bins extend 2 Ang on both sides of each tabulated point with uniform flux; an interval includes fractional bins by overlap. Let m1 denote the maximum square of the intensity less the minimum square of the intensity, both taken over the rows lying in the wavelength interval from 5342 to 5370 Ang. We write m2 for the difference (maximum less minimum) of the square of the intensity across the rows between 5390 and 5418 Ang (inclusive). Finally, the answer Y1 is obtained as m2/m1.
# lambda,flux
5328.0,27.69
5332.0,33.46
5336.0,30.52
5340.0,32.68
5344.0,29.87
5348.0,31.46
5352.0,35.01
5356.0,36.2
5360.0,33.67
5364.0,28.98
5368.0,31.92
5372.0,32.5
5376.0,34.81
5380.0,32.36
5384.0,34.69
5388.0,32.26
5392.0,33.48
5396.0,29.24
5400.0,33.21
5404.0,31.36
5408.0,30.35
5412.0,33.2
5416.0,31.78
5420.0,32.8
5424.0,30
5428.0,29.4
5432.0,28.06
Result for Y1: 0.6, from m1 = 471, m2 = 266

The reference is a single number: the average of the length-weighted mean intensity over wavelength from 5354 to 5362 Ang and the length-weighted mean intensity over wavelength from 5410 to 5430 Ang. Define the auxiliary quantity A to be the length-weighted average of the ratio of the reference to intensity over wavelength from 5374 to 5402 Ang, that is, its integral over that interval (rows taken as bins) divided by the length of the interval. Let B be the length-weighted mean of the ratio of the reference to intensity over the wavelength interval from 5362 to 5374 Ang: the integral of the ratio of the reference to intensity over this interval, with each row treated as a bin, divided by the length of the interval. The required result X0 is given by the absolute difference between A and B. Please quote 0.056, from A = 1.013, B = 1.069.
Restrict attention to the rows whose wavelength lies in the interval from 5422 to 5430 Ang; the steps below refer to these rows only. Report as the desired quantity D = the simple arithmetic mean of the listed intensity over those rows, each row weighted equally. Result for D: 29.7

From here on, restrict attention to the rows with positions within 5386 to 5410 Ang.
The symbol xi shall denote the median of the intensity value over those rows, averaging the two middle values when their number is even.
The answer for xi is 31.8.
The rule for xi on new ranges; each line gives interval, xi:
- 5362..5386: 32.4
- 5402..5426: 31.6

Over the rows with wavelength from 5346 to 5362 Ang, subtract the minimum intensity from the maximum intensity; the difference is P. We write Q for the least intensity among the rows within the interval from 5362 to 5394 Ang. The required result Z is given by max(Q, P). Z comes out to 29.0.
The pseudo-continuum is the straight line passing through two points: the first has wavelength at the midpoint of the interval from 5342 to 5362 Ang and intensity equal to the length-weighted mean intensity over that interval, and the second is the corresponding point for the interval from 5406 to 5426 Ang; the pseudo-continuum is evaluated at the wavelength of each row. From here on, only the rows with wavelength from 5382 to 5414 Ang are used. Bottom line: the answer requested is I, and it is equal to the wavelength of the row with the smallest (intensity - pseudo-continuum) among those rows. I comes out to 5396.0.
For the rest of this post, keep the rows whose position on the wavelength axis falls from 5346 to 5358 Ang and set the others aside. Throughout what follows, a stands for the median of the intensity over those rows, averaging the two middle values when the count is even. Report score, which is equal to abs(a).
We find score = 35.0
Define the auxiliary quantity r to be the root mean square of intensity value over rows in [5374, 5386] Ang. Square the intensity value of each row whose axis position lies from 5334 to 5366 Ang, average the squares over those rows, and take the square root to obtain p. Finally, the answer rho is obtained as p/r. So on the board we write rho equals 0.95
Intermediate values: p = 32.4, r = 34.0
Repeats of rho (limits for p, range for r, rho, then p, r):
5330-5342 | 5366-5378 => 0.97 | 32.2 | 33.1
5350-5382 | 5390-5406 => 1.04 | 33.2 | 31.9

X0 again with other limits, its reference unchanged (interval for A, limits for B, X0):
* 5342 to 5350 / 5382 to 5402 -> 0.061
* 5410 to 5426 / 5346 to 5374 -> 0.025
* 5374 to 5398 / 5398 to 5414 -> 0.023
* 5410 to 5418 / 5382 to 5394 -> 0.030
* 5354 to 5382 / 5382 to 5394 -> 0.020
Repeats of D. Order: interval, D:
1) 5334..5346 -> 31.0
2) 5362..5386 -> 32.5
